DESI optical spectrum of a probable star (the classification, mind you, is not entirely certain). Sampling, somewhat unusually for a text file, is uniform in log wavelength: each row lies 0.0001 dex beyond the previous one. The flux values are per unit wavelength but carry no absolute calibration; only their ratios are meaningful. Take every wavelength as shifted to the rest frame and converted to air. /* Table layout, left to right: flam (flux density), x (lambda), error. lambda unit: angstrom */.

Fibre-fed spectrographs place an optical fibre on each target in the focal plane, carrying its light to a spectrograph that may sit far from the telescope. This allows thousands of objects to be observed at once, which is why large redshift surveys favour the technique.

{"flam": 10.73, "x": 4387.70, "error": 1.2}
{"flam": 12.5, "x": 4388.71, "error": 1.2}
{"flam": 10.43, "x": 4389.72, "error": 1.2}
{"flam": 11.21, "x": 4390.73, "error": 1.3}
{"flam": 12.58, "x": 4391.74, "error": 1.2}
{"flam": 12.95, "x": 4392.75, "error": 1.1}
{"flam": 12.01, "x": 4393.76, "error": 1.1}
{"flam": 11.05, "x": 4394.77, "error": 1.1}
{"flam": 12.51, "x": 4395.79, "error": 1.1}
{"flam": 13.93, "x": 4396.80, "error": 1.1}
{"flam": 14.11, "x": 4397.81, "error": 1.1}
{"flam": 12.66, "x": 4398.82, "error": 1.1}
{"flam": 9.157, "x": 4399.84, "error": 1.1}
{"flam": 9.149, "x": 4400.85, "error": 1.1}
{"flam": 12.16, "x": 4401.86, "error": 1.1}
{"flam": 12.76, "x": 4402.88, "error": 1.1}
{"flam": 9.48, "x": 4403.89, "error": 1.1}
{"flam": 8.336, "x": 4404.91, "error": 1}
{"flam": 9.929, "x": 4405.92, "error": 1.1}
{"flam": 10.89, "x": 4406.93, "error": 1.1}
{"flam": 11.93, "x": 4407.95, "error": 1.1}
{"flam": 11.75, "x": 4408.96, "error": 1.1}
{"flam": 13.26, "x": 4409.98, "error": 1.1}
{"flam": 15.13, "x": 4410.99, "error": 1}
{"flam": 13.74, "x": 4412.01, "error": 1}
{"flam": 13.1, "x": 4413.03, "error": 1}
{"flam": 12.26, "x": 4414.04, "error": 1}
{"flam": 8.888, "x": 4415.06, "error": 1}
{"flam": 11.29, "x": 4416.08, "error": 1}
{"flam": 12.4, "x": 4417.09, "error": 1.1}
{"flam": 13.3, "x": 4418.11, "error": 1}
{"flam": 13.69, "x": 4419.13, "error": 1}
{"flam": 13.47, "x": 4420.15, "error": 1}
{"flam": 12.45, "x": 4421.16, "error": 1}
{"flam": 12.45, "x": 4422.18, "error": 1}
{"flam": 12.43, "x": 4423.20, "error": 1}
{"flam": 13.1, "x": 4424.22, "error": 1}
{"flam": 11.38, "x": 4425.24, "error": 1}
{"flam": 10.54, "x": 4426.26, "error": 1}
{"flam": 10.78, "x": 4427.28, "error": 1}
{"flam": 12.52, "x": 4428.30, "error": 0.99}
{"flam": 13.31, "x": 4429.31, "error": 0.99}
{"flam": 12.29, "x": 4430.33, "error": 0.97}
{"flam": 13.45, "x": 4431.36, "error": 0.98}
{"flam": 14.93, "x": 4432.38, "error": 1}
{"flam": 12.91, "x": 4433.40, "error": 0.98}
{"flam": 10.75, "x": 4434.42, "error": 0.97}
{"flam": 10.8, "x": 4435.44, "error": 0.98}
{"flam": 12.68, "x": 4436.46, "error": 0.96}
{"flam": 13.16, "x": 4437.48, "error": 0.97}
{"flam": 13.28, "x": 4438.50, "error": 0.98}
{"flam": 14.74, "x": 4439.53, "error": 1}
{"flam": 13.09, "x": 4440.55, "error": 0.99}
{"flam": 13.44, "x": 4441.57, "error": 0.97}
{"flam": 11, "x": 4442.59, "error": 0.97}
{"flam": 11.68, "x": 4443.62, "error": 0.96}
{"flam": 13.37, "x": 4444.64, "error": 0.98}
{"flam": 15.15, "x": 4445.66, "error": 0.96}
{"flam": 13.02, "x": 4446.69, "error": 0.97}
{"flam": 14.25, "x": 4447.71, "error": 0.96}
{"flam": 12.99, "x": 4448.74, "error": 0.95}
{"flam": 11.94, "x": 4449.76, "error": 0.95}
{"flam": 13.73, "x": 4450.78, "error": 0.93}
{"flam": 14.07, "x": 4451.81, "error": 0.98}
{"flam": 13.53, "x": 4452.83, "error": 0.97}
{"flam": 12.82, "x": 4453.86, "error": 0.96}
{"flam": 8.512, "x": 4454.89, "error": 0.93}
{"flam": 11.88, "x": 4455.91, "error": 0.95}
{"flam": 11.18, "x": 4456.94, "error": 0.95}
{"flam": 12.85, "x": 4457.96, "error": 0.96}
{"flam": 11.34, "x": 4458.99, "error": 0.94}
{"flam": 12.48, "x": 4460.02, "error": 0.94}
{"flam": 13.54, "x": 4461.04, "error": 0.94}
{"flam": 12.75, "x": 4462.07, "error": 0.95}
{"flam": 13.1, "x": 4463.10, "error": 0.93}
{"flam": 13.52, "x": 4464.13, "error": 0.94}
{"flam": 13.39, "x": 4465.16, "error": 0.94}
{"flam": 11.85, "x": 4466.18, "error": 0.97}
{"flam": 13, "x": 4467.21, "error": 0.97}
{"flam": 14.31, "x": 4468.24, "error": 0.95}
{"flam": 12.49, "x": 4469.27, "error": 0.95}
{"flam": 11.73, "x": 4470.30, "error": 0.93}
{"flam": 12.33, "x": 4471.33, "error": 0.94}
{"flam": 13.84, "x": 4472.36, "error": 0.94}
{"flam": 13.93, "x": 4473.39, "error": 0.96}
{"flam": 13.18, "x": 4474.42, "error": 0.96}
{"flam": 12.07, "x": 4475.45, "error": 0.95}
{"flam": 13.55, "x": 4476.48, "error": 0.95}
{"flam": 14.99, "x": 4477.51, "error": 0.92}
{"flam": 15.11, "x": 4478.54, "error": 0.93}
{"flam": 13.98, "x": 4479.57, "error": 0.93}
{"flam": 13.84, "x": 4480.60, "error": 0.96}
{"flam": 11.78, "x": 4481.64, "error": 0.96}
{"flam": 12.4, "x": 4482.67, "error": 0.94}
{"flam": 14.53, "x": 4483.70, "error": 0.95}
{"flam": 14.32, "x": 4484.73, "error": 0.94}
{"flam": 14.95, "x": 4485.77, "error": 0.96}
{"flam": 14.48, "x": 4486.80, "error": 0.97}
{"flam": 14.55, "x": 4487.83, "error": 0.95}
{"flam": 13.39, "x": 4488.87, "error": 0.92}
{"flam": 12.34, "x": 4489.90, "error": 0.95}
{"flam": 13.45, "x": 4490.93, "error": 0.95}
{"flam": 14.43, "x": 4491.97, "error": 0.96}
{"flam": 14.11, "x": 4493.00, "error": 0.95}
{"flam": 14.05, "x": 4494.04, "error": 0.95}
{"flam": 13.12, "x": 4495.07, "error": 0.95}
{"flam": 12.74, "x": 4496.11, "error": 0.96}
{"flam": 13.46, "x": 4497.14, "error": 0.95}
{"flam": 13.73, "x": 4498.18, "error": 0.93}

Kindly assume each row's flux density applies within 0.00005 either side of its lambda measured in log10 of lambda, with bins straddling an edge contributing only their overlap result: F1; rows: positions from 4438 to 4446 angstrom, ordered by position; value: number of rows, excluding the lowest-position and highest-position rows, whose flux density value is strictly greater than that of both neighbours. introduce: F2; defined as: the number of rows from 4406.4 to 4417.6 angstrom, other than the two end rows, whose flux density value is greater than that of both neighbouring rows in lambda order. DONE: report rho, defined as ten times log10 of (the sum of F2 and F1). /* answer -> 6.0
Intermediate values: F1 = 2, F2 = 2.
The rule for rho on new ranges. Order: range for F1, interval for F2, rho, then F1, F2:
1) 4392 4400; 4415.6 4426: 4.8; 1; 2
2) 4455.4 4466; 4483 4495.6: 7.8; 3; 3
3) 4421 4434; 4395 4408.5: 7.0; 3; 2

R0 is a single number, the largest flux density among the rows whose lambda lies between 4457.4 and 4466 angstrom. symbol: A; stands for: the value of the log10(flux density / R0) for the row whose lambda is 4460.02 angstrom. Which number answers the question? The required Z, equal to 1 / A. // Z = -28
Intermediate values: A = -0.035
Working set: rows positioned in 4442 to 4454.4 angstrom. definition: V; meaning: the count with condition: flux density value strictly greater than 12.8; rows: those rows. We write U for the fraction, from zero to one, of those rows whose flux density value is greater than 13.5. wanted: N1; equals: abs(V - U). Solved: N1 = 8.6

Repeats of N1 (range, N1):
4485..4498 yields 9.5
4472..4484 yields 8.3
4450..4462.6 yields 5.7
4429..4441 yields 7.8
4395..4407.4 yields 1.8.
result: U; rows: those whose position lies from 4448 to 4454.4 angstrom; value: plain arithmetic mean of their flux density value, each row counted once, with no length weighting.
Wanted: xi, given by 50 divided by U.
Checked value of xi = 3.79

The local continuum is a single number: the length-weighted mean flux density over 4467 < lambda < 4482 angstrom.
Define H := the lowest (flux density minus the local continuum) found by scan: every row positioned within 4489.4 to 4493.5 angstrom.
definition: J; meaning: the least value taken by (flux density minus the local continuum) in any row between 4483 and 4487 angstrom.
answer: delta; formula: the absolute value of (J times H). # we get 1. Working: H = -1.0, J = 1.0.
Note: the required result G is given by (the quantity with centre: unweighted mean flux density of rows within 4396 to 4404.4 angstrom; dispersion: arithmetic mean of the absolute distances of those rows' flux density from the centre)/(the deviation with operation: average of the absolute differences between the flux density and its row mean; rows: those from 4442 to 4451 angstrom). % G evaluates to 1.8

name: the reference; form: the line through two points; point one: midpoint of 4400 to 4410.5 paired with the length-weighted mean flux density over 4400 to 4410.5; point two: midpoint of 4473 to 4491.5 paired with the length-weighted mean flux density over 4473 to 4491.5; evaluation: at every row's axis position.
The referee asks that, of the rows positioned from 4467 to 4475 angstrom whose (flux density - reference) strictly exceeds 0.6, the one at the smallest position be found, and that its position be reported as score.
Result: 4468.24 angstrom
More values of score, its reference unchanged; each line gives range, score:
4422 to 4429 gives 4422.18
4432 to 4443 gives 4432.38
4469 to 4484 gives 4477.51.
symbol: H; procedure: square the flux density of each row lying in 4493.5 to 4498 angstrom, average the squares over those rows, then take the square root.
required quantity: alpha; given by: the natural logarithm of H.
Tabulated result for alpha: 2.59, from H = 13.4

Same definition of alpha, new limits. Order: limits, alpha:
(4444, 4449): 2.62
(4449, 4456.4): 2.52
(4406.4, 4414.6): 2.55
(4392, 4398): 2.55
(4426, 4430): 2.47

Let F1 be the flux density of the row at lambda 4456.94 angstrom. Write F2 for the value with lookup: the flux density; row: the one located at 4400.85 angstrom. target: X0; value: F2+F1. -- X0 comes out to 20.3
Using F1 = 11.18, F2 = 9.149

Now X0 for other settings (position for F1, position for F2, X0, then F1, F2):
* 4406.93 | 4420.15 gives 24.4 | 10.89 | 13.47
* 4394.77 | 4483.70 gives 25.6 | 11.05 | 14.53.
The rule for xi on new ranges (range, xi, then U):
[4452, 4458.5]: 4.24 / 11.8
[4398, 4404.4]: 4.59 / 10.9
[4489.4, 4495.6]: 3.68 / 13.6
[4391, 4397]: 4.00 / 12.5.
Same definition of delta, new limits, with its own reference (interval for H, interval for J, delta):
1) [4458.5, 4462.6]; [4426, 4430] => 6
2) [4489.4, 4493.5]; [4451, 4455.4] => 5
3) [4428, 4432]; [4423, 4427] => 3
